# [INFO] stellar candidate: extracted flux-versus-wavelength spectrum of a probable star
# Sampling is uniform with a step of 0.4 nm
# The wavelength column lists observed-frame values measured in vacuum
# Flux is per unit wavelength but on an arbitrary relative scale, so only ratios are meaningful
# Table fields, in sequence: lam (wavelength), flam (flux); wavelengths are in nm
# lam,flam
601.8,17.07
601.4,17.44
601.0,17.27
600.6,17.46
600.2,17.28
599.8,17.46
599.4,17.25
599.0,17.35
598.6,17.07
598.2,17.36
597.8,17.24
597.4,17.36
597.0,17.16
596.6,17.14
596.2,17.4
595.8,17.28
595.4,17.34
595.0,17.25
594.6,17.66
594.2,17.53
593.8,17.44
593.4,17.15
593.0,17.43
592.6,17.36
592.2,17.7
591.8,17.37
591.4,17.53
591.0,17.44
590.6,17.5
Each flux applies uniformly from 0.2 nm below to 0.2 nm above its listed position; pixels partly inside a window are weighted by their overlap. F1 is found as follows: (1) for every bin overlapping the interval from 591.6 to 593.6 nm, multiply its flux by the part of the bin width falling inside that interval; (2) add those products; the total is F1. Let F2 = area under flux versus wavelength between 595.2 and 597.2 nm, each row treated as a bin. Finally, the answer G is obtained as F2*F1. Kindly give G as 1202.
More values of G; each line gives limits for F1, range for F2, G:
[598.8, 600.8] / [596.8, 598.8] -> 1197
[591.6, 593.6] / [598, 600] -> 1204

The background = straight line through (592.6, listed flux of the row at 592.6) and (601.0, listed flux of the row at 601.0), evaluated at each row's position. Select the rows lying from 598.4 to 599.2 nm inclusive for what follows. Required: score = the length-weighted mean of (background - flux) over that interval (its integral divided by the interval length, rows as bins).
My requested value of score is 0.08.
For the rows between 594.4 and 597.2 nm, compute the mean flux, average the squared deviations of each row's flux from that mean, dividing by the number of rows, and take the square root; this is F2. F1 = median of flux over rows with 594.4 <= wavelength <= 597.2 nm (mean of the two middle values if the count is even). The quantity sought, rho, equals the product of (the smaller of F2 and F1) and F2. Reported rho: 0.027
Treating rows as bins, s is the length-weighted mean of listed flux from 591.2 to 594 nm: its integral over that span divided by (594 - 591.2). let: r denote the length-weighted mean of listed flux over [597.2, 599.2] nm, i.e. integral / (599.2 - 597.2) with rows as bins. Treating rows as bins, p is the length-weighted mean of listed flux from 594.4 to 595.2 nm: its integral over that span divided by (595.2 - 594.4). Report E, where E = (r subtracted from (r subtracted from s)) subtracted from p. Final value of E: 34.6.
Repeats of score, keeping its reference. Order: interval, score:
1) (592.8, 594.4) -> -0.04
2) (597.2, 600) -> 0.00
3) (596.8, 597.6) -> 0.05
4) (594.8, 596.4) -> 0.01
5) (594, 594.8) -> -0.25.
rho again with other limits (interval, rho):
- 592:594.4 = 0.028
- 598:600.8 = 0.016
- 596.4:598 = 0.007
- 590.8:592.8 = 0.016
